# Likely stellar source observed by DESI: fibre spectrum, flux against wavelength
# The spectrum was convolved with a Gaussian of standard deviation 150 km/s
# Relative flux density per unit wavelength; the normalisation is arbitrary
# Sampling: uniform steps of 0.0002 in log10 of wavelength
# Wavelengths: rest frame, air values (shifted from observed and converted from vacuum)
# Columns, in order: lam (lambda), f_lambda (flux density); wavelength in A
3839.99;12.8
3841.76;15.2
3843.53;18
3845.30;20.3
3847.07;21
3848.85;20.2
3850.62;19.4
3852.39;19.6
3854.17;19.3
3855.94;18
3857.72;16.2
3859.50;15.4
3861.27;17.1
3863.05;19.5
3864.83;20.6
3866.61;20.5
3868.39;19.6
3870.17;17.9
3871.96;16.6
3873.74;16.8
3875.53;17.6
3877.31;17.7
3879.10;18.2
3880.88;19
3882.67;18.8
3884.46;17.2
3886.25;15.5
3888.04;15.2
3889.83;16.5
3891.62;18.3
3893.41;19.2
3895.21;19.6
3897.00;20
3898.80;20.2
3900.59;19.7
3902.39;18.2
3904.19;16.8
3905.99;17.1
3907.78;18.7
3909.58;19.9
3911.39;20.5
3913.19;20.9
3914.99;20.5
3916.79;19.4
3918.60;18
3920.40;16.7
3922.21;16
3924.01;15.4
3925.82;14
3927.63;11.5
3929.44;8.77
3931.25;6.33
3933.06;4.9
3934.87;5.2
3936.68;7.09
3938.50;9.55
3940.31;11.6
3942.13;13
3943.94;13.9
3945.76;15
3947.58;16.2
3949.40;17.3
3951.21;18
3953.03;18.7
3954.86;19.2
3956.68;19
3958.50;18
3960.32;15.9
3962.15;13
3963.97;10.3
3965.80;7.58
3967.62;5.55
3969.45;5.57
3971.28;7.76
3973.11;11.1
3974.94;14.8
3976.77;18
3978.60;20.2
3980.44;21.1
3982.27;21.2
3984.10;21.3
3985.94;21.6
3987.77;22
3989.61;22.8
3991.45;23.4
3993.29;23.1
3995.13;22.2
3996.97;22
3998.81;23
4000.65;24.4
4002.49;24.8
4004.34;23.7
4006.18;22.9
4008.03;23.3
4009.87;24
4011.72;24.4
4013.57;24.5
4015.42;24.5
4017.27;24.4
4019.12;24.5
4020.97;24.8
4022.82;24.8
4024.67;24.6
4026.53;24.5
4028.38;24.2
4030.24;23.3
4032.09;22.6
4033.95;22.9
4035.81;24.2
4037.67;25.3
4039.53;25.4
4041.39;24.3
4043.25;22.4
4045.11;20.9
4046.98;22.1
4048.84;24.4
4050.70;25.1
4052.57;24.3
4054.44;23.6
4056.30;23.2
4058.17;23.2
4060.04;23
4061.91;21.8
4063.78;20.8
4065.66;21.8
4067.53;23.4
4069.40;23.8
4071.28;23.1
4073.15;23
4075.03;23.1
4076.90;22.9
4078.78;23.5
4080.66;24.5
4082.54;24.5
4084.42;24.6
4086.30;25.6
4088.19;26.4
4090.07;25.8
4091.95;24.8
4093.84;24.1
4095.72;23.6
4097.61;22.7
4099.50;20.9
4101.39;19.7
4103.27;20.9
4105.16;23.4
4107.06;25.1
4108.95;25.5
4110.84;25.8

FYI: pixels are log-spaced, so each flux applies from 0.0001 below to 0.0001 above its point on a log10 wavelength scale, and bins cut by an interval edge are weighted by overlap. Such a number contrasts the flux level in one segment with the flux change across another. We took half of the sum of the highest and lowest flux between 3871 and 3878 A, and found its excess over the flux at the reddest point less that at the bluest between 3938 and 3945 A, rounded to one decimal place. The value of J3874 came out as 12.8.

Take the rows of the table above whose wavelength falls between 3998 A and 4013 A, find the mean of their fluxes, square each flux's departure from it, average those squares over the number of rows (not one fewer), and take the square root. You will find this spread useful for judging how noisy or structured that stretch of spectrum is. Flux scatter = 0.7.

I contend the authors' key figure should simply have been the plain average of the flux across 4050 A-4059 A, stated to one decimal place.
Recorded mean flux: 23.9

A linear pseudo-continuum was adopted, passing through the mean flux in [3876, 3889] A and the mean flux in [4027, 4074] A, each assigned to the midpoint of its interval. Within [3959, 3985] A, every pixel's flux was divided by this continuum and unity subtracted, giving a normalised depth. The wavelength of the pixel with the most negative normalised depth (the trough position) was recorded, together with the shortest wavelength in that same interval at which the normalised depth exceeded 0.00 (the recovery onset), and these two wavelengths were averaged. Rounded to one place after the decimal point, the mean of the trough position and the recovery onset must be 3974.0 A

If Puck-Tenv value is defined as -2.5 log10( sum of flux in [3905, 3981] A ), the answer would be -6.9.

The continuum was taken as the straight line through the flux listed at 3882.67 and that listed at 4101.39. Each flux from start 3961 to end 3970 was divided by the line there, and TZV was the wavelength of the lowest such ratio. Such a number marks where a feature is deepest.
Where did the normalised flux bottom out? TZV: 3967.62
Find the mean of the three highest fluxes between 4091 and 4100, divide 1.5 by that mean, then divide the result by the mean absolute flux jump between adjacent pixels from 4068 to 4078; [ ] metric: 0.23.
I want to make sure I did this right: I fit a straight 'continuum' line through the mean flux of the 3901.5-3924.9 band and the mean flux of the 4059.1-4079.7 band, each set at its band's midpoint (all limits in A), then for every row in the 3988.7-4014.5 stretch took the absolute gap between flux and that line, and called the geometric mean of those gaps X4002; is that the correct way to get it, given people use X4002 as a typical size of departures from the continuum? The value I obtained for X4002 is 2.5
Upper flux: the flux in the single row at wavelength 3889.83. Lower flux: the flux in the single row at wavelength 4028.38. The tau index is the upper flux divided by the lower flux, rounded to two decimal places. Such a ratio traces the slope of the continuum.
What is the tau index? 0.68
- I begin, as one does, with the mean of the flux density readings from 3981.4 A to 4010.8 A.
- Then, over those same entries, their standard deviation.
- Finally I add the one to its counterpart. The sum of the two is 23.9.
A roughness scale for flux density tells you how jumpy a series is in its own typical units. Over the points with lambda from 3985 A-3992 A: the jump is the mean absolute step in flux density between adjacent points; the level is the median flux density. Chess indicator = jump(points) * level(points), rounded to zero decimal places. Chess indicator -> 13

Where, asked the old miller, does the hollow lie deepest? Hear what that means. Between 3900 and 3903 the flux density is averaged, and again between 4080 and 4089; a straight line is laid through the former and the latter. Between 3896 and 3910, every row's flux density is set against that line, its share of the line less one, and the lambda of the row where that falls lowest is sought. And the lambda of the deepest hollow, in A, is 3904.19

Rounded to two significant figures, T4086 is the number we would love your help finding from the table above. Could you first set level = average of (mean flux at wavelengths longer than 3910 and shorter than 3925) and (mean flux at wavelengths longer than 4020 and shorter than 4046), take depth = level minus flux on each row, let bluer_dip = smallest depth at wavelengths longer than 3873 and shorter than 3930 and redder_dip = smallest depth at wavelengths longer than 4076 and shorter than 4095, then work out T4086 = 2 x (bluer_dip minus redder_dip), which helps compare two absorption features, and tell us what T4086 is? 11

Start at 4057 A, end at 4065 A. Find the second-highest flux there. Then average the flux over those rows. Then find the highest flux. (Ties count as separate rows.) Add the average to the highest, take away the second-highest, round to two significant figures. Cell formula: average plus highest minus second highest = 22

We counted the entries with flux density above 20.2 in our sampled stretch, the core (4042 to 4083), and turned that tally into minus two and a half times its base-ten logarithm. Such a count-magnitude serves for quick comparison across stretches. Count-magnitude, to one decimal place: -3.4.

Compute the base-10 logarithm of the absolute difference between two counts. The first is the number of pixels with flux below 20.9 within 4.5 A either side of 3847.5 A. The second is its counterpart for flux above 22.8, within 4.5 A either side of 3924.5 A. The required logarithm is 0.6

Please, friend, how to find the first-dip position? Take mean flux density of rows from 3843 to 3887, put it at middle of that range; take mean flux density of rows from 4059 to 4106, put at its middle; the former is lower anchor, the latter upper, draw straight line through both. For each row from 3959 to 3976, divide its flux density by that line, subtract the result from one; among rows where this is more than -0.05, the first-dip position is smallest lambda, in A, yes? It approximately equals 3960.32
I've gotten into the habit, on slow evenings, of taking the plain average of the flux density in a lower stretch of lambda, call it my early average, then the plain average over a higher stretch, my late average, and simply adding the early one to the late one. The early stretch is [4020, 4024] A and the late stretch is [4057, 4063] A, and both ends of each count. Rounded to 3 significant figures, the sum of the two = 47.5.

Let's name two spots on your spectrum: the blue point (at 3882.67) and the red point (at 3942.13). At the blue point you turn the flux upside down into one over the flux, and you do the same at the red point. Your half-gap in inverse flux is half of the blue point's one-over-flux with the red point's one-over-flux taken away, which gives -0.0119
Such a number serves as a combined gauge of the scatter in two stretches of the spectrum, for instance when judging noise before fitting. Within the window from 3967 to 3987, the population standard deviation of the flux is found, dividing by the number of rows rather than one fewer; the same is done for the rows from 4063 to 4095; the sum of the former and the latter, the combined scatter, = 7.7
